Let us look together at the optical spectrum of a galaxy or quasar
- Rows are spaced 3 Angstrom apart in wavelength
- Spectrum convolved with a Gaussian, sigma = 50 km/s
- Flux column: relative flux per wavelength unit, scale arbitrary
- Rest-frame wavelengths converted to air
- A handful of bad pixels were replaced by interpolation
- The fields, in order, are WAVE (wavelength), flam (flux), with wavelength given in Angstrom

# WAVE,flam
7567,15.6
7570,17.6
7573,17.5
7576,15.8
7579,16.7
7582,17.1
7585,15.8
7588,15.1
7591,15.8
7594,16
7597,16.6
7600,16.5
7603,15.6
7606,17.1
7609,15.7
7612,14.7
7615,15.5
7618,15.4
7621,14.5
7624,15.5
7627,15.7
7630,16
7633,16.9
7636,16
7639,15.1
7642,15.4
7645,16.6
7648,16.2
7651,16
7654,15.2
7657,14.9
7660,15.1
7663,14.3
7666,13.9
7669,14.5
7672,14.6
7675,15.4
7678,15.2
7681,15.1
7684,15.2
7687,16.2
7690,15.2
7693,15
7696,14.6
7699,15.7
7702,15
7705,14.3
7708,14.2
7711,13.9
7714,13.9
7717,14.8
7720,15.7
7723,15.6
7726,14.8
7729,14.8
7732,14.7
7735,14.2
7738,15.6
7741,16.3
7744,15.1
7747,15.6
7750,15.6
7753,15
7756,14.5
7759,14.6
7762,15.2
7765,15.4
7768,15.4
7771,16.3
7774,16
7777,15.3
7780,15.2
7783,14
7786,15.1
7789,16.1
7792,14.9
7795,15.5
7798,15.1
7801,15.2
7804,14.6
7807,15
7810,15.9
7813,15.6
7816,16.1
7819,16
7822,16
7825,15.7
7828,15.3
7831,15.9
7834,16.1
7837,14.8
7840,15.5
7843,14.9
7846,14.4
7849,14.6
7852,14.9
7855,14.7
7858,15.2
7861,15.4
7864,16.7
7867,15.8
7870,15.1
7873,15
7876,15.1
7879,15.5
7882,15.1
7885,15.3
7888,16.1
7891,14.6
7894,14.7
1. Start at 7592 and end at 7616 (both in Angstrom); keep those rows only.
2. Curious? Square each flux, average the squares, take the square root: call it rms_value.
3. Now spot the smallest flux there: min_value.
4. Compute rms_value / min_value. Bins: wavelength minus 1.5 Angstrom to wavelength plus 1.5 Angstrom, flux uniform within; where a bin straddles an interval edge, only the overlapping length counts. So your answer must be 1.09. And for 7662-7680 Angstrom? 1.05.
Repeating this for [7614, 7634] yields 1.08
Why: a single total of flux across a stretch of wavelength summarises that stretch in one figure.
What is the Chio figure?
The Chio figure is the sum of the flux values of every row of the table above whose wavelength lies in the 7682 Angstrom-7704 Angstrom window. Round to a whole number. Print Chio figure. 107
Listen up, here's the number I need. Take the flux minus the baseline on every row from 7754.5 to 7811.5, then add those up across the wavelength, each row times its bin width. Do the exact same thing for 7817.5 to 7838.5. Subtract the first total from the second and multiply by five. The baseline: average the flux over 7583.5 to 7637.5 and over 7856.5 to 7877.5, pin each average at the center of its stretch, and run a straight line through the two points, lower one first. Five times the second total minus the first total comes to 118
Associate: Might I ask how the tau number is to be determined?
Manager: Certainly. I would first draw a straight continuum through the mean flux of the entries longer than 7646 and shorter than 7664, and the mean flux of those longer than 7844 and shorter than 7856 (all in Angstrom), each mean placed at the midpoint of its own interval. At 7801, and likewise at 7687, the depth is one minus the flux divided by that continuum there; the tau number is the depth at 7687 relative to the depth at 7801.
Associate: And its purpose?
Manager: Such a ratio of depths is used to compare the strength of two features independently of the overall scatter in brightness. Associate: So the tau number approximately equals 2.6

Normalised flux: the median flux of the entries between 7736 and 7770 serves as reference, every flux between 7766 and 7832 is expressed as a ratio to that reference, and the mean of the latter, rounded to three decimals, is 1.004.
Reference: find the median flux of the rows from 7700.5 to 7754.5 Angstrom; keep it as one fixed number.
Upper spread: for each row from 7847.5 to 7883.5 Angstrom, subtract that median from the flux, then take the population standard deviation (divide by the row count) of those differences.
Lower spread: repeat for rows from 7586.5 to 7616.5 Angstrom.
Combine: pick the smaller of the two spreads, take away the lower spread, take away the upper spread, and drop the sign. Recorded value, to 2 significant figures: 0.68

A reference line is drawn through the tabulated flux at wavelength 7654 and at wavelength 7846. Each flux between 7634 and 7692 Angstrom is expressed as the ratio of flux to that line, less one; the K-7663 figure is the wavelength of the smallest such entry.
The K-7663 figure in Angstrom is 7666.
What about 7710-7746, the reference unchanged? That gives 7711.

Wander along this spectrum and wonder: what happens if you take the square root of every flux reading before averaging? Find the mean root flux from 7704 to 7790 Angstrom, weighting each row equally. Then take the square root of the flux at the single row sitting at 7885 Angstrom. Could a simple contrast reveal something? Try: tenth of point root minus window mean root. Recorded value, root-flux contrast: -3.49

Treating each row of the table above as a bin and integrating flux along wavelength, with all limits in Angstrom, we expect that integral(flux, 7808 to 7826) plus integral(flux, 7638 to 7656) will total 569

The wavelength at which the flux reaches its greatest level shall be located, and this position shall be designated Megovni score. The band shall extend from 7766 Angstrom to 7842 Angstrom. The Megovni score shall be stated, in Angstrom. 7771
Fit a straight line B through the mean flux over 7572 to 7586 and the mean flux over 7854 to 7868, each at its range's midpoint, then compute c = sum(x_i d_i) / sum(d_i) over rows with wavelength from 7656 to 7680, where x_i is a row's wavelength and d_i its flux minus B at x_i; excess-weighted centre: 7666.8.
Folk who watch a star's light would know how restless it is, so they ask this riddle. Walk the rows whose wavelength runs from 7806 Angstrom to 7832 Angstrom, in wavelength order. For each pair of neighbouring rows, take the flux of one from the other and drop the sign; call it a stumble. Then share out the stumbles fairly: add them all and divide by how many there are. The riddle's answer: 0.39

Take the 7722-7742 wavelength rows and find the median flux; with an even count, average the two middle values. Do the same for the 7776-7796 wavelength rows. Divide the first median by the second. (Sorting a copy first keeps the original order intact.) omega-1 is 0.97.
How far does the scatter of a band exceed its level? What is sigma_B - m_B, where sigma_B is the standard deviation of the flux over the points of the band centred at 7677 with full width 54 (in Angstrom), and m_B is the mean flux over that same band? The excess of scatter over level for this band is -14.5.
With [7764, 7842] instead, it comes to -14.9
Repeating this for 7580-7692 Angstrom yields -14.8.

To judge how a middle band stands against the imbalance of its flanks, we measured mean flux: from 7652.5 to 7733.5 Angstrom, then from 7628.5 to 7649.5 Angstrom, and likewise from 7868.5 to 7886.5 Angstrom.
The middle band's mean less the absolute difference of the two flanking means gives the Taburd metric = 14.0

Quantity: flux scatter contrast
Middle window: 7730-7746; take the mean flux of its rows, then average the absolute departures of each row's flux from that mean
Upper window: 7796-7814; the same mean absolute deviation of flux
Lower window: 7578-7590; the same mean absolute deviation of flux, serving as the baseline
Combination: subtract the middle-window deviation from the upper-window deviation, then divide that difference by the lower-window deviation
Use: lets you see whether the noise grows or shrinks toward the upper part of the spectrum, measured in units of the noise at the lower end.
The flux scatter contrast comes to -0.37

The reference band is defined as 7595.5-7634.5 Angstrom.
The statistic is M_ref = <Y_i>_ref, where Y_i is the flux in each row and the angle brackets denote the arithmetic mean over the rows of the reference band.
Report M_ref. 15.8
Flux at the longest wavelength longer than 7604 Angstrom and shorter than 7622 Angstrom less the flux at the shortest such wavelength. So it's -2.6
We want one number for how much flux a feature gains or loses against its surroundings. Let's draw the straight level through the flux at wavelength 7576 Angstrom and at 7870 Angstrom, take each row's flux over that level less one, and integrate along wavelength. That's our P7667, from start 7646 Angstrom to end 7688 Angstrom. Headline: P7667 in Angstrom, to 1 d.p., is -1.2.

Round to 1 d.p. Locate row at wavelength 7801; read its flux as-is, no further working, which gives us 15.2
